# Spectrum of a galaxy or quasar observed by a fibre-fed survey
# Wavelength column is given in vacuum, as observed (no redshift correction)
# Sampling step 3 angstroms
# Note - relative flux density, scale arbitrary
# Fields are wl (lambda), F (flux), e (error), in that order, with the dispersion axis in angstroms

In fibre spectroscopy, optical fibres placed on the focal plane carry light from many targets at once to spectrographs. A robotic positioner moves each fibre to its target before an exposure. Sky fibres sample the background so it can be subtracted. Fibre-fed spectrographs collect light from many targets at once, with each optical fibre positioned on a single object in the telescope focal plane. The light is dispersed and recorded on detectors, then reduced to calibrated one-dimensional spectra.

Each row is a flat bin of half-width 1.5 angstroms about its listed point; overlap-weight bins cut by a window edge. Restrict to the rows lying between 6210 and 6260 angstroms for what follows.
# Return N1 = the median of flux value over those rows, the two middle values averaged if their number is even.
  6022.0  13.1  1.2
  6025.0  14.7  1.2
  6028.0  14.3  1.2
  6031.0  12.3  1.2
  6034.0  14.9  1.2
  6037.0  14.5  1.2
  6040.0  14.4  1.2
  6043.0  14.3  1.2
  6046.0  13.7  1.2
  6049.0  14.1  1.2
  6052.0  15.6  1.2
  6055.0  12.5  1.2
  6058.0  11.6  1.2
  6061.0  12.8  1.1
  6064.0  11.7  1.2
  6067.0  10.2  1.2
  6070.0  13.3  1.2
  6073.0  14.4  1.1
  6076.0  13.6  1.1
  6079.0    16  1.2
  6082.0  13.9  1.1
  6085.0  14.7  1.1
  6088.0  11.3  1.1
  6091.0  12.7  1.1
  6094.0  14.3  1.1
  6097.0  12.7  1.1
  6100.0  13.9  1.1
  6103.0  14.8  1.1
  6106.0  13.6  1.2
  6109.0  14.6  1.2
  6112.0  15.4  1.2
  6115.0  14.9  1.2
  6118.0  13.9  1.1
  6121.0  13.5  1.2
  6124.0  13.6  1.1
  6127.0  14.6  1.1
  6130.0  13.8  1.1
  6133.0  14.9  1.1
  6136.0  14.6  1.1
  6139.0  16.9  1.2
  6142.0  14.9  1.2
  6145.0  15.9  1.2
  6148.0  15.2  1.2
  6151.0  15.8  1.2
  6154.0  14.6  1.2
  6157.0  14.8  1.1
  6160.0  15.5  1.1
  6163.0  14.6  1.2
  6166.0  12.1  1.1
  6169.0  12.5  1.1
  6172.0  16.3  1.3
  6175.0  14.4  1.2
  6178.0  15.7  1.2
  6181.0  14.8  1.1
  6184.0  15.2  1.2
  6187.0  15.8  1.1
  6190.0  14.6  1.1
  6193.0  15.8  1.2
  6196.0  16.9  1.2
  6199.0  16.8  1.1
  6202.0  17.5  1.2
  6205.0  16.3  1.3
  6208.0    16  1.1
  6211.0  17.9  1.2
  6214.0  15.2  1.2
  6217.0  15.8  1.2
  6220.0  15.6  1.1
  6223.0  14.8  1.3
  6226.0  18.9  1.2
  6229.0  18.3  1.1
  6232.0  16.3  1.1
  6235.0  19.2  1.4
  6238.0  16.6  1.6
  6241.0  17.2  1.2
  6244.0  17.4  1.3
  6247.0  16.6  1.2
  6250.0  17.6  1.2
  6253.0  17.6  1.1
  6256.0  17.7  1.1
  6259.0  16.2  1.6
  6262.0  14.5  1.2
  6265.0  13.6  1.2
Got 17.2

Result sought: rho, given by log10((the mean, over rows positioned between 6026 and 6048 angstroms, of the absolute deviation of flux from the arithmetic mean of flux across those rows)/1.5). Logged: -0.39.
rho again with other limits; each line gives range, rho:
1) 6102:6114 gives -0.48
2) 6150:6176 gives -0.17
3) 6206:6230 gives -0.04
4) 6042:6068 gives -0.06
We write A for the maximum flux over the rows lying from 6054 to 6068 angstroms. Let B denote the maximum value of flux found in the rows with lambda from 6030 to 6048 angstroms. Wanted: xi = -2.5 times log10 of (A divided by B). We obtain 0.16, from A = 12.8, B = 14.9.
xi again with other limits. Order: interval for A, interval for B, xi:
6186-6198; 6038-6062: -0.09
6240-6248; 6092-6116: -0.13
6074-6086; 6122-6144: 0.06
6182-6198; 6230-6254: 0.14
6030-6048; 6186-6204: 0.17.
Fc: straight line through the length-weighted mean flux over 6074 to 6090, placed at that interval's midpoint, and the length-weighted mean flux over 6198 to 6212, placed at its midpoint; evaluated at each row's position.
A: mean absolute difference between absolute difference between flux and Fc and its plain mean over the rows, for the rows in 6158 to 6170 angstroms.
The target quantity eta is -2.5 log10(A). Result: -0.40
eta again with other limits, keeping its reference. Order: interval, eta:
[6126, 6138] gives 1.24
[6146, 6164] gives 1.01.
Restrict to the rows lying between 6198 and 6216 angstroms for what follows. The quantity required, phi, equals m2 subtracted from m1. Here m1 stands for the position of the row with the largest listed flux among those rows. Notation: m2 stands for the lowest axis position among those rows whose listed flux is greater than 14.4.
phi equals 12 angstroms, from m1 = 6211.0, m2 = 6199.0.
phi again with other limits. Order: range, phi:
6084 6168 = 54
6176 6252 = 57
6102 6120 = 9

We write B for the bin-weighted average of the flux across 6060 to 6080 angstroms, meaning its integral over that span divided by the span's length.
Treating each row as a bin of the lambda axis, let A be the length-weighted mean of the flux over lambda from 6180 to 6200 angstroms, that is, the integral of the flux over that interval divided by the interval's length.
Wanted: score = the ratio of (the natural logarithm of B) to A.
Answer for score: 0.16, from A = 15.7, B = 13.1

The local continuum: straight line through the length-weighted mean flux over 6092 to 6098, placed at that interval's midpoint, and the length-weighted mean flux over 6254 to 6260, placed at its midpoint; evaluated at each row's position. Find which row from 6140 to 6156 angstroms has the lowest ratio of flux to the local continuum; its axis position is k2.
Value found 6154.0 angstroms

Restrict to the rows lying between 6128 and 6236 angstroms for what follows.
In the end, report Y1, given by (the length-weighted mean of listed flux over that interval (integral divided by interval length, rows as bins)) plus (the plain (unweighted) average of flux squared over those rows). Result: 264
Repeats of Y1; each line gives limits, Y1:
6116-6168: 231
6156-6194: 235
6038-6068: 187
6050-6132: 201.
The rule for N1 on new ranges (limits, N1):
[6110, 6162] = 14.9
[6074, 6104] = 13.9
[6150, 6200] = 15.2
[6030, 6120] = 13.9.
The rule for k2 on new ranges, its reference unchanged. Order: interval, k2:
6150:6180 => 6166.0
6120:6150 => 6121.0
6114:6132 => 6121.0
